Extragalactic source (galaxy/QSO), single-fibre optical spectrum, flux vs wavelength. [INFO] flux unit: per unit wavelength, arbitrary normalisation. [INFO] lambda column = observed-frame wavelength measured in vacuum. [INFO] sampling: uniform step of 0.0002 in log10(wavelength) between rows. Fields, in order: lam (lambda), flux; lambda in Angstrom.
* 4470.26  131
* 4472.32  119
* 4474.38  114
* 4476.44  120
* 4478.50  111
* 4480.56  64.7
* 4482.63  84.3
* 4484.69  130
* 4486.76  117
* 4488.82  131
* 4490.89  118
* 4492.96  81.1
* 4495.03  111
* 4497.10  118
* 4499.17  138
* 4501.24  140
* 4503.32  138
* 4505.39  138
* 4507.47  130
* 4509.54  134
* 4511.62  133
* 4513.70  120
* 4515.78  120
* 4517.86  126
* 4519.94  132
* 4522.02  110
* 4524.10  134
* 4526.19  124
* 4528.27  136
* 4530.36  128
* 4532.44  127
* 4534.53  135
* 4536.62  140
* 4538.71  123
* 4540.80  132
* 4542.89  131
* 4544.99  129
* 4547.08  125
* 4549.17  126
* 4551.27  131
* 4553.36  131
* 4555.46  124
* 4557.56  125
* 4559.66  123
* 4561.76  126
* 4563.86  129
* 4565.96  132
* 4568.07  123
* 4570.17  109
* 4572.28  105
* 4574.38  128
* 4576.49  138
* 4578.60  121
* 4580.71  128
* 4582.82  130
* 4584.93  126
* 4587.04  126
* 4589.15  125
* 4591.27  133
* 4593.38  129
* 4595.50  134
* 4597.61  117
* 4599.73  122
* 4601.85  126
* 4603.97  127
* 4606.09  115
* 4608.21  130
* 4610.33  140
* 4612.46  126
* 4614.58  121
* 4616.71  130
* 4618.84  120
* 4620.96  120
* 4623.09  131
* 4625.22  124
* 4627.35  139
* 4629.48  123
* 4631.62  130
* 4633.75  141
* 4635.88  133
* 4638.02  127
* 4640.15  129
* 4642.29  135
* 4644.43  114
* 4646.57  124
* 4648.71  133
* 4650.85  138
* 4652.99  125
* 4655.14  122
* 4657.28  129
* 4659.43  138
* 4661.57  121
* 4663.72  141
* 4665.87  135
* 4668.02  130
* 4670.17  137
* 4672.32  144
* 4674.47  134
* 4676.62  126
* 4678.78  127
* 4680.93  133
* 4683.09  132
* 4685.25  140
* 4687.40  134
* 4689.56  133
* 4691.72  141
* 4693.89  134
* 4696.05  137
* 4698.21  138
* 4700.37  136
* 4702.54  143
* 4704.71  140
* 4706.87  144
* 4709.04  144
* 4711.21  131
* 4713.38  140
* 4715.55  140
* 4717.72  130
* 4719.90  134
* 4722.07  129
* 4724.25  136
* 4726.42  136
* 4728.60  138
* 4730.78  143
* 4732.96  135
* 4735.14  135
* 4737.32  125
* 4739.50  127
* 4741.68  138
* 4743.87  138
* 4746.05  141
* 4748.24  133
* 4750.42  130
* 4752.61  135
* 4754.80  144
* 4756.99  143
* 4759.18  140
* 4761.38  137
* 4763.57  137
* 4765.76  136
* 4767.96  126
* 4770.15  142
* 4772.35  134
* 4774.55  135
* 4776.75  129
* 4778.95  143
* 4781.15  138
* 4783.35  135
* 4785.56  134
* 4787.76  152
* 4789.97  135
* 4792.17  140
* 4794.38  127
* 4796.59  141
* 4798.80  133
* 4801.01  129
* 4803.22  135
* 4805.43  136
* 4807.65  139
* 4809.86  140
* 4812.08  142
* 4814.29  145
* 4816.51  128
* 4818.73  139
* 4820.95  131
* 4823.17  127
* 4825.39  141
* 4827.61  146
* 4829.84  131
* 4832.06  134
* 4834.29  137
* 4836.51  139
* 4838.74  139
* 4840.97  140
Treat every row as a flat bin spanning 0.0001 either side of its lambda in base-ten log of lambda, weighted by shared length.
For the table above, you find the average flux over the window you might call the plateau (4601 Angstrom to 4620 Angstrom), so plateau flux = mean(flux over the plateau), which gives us 126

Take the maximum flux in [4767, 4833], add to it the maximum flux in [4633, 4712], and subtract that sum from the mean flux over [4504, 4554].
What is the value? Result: -167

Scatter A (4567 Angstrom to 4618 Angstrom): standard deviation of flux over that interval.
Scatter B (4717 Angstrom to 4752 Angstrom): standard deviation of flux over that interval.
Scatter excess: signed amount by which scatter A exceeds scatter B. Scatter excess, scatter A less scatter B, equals 3.1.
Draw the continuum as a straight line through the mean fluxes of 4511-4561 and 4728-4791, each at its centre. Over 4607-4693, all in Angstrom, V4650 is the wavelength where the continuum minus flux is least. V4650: 4672.32 Angstrom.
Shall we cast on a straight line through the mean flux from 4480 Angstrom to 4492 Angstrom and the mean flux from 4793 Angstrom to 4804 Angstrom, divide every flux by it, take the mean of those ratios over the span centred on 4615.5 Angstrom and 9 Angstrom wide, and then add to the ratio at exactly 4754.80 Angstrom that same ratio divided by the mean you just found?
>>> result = 2.17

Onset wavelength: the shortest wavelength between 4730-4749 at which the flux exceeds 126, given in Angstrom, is 4730.78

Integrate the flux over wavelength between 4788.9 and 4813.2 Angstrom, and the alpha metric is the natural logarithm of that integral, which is 8.10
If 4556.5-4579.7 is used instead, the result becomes 7.96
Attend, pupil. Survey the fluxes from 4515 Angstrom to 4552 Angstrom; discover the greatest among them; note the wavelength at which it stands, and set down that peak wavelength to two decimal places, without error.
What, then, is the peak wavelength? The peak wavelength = 4536.62 Angstrom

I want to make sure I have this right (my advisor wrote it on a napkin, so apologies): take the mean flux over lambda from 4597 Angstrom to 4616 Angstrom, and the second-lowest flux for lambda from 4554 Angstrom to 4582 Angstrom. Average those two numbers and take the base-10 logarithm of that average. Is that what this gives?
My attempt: 2.07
